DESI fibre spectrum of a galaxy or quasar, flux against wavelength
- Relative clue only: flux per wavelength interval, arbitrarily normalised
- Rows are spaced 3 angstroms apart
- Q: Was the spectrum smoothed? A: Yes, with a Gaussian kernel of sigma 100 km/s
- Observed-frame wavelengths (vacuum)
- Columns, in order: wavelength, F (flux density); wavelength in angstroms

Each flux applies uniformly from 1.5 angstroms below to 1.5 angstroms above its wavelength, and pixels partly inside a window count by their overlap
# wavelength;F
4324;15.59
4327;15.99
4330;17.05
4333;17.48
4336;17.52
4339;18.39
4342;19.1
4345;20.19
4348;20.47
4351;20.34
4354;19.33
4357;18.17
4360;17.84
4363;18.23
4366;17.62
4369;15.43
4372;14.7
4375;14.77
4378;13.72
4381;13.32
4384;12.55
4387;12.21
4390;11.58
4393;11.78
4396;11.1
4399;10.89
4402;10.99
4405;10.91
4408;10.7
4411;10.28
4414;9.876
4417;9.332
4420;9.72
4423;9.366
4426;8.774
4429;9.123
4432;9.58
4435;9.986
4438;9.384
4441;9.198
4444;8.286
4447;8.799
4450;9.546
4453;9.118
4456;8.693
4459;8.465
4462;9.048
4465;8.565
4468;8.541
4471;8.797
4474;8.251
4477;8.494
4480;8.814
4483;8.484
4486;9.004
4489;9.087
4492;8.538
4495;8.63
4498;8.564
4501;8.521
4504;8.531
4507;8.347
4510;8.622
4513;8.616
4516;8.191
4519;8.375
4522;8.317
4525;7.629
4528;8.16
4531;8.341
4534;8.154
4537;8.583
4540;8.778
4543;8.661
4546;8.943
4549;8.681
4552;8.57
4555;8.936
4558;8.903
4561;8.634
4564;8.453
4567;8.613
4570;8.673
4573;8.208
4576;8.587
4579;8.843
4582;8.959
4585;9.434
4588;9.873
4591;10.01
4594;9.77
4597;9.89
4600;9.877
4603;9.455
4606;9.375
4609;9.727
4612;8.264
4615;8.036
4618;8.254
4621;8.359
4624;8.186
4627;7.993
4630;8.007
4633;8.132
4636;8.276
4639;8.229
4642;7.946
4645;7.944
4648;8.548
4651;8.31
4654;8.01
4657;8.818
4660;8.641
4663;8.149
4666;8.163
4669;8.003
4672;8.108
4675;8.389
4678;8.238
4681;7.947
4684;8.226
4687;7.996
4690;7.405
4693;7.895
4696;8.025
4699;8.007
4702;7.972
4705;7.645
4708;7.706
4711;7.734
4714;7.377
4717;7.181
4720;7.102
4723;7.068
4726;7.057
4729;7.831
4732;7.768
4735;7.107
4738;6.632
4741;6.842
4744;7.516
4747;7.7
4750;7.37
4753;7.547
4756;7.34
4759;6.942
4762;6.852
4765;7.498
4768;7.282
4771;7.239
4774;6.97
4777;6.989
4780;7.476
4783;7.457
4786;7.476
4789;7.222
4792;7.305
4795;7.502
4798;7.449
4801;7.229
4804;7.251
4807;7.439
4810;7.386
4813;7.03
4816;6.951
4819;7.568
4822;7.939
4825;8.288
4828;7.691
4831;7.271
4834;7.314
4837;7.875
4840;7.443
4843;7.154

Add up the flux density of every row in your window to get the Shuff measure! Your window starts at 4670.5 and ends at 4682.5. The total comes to 33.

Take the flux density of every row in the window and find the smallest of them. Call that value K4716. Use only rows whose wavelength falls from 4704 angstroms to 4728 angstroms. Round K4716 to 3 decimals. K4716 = 7.057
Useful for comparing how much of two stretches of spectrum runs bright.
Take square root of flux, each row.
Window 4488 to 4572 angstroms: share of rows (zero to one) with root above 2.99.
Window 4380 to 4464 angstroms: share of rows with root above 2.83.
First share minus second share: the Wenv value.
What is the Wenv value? -0.93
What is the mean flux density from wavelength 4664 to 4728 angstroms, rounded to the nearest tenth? 7.8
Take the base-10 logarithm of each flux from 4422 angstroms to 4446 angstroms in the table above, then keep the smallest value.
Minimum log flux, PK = 0.92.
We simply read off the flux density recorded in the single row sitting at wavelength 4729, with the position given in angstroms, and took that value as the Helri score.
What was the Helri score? 7.831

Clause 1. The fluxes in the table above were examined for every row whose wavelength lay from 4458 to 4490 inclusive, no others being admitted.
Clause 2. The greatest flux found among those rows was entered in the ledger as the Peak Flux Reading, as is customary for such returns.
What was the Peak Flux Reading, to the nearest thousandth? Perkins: 9.087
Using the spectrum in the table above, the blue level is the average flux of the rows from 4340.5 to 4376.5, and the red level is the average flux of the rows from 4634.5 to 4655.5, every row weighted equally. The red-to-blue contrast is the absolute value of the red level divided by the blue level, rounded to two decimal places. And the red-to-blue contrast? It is 0.45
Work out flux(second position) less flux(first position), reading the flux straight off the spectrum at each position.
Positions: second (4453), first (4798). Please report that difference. 1.7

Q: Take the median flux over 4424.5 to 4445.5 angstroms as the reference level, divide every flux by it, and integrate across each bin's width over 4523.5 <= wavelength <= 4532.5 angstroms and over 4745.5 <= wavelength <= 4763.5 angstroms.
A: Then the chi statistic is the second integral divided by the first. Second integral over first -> 1.8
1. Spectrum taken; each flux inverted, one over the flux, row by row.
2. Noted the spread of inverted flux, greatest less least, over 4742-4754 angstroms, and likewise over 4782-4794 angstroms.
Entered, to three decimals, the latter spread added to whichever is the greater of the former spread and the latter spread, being 0.011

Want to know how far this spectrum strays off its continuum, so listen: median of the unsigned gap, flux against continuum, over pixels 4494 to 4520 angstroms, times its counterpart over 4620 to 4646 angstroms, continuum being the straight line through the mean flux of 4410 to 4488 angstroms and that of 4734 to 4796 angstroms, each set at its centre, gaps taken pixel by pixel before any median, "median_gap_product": 0.027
